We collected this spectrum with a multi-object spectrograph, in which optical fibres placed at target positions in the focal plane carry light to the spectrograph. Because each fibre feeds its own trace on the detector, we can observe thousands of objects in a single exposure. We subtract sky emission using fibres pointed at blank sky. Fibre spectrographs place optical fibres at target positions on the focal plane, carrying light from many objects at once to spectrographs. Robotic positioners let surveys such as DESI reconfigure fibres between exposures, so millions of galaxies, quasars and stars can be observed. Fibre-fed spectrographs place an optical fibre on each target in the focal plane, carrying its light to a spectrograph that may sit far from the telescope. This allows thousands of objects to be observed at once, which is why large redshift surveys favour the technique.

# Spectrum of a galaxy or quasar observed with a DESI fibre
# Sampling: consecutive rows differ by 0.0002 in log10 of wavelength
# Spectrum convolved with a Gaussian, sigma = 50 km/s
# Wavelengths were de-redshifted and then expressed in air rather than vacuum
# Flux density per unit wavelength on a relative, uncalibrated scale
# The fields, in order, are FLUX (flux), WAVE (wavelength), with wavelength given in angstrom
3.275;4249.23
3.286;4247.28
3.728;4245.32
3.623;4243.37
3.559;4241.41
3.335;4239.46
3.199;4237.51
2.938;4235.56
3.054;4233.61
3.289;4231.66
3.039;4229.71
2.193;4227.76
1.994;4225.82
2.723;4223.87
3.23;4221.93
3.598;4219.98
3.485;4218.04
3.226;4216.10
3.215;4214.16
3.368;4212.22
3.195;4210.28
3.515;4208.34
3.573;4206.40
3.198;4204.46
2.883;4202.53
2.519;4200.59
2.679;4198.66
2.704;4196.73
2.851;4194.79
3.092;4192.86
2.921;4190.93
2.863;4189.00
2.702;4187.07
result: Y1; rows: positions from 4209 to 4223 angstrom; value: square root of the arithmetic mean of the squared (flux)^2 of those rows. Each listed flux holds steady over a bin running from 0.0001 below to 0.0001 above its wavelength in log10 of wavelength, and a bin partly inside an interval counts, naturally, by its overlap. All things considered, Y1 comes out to 11.2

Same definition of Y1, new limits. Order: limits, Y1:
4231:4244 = 11.0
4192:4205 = 8.2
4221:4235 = 8.4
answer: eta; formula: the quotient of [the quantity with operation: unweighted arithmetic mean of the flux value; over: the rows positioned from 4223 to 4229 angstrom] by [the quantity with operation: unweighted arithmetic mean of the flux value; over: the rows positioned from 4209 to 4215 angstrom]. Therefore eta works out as 0.71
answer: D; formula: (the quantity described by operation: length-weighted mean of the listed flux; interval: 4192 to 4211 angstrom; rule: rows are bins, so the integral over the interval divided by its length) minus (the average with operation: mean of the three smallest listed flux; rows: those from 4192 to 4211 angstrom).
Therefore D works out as 0.38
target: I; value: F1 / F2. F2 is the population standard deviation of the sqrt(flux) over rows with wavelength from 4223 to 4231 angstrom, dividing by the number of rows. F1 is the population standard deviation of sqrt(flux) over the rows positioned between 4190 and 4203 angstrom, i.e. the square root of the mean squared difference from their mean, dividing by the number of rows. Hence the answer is 0.4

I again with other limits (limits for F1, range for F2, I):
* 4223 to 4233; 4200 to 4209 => 1.3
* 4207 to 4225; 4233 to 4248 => 1.0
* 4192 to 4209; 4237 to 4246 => 1.9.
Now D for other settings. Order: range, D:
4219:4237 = 0.60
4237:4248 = 0.20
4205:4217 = 0.13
